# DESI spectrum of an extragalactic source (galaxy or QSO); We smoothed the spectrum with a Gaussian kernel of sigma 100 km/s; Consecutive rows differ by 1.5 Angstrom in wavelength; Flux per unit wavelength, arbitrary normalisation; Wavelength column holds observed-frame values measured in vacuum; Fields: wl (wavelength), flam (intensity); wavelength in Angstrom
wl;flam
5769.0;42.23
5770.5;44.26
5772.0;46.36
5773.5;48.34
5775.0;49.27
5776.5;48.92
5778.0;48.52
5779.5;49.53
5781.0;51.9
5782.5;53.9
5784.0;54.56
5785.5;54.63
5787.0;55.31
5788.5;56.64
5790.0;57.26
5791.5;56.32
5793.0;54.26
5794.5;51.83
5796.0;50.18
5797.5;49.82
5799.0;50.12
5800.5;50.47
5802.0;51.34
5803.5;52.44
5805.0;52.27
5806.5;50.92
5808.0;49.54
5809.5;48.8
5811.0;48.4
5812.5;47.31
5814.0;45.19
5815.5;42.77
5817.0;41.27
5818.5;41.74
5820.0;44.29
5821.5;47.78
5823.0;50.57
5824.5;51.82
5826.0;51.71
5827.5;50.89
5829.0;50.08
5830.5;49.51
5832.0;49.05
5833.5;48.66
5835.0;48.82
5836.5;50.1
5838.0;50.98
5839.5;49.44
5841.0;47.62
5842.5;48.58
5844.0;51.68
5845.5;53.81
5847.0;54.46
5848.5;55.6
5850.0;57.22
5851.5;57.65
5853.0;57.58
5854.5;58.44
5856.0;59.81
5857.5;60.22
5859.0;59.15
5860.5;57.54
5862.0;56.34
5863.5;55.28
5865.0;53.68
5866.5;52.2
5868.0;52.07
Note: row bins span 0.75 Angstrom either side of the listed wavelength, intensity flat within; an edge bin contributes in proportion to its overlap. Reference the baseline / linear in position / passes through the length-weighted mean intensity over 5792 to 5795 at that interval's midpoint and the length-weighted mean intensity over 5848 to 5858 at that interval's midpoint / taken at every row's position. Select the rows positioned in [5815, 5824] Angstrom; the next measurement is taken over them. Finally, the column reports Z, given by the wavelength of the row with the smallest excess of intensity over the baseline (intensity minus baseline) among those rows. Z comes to 5817.0 Angstrom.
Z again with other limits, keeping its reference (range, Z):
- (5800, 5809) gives 5808.0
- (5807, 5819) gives 5817.0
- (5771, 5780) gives 5772.0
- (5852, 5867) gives 5866.5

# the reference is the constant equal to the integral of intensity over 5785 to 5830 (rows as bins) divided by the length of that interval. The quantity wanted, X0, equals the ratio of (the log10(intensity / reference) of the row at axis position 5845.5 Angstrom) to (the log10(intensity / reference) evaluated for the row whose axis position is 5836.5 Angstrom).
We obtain -49.8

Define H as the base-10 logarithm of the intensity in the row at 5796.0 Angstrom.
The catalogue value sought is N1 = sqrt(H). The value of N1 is 1.30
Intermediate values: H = 1.70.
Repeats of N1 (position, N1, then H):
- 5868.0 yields 1.31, 1.72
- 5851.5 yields 1.33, 1.76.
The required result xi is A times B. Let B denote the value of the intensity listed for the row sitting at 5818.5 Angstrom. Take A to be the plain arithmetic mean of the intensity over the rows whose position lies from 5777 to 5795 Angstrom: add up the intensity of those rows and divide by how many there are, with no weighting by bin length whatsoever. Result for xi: 2242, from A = 54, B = 41.74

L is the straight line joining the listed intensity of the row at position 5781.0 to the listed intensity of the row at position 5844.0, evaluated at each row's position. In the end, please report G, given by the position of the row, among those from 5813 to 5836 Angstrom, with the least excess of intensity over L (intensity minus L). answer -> 5817.0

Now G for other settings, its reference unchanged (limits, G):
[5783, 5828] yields 5817.0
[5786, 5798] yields 5797.5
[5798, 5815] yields 5814.0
